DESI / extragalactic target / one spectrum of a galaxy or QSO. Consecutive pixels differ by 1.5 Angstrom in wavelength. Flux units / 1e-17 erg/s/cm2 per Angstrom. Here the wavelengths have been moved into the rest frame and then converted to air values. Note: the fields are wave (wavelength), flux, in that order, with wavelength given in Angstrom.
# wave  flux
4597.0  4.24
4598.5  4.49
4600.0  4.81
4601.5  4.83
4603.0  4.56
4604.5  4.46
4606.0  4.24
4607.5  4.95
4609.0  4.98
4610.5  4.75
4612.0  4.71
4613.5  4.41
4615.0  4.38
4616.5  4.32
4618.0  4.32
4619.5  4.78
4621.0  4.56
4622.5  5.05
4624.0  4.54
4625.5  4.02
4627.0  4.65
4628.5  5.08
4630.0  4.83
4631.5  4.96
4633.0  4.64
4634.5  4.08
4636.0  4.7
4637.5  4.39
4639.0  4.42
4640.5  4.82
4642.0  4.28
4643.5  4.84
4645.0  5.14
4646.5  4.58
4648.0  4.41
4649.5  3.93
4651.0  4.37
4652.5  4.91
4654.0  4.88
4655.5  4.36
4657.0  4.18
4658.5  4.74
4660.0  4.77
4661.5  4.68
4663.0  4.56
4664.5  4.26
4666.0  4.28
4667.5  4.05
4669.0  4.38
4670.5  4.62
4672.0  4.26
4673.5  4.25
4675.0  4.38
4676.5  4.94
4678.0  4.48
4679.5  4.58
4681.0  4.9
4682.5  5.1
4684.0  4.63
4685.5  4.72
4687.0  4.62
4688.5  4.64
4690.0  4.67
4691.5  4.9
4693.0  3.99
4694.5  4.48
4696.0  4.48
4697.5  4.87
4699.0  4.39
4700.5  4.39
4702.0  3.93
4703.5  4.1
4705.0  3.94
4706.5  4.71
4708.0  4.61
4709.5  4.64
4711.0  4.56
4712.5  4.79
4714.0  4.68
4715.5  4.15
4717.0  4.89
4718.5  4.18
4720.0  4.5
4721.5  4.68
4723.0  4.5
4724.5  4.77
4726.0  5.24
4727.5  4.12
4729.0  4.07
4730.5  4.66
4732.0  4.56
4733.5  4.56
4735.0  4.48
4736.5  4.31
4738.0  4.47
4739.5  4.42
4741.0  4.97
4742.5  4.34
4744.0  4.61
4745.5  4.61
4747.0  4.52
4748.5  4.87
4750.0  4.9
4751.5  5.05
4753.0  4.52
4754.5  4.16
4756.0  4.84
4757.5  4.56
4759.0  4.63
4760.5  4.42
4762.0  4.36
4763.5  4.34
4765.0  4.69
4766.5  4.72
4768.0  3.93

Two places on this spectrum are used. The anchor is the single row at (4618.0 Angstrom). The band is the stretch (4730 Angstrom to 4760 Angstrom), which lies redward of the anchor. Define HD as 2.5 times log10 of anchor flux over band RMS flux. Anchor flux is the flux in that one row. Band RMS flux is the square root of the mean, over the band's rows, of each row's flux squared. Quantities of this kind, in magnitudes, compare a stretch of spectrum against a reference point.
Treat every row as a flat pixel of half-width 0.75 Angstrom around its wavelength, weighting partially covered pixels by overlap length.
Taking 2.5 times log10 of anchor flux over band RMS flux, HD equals -0.070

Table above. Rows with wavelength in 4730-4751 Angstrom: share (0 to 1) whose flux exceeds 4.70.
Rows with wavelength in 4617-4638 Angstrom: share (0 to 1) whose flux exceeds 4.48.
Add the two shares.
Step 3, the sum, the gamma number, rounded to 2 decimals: 0.93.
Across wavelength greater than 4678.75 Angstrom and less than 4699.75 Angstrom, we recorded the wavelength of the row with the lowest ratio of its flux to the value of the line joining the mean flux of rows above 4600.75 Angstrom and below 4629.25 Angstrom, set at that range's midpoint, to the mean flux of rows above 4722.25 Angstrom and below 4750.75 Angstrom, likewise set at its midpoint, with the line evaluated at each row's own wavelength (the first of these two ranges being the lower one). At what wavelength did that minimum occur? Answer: 4693.0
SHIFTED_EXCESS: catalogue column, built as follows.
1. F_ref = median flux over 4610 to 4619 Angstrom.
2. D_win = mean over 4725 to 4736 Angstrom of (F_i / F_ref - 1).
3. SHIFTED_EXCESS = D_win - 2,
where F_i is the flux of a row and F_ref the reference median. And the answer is -1.97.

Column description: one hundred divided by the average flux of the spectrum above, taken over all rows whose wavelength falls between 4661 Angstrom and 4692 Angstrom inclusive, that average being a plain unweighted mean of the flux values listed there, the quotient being 21.9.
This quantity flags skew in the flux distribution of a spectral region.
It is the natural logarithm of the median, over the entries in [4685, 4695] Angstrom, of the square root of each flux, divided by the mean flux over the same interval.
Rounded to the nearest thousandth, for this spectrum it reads -0.753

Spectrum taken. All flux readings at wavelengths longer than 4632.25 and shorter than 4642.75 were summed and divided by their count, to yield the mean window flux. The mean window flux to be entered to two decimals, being 4.48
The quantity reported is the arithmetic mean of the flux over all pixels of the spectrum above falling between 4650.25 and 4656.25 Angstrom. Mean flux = 4.6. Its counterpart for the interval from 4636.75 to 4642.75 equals 4.5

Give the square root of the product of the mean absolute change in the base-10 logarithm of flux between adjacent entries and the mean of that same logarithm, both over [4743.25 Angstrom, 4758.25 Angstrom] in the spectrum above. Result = 0.131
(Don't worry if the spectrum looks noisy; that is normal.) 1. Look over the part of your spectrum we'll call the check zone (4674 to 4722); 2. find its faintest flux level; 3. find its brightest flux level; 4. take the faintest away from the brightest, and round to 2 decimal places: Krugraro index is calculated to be 1.17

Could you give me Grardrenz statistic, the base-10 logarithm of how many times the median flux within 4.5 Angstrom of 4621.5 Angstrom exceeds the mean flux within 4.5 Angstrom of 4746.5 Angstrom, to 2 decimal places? -0.01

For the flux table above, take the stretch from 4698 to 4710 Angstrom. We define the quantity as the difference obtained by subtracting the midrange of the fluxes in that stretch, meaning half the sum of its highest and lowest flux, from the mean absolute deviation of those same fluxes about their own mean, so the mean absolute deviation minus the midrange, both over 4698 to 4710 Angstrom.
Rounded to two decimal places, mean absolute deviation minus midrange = -4.06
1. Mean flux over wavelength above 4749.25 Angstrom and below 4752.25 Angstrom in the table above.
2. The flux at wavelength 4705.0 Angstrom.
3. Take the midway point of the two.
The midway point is 4.46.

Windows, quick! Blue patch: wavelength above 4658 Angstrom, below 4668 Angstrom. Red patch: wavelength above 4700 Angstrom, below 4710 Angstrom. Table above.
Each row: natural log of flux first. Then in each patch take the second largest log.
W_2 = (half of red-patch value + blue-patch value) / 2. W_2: 1.16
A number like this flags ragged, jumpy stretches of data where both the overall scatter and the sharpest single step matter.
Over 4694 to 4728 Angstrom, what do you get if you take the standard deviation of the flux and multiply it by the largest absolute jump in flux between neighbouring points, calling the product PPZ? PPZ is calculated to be 0.36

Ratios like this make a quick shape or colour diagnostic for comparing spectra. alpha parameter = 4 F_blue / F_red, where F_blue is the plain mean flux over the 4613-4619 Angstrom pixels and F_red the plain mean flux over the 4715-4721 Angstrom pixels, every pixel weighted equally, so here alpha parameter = 3.93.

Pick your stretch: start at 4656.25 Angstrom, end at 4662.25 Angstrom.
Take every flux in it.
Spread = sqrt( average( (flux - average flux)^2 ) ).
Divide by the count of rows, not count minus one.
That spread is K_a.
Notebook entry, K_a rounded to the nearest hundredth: 0.24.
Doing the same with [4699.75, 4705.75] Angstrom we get 0.19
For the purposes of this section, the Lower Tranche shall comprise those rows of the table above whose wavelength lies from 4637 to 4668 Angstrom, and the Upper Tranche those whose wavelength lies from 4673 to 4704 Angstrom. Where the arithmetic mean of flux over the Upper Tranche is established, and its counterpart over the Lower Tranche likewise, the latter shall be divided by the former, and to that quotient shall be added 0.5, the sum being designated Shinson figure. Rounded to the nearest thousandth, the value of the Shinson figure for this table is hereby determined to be 1.494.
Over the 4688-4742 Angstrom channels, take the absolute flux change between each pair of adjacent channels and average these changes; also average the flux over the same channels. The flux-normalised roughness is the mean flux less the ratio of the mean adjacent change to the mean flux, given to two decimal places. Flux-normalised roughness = 4.44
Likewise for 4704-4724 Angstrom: 4.45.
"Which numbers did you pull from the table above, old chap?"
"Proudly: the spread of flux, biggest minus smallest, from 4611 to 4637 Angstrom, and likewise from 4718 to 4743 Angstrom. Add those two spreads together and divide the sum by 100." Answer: 0.0223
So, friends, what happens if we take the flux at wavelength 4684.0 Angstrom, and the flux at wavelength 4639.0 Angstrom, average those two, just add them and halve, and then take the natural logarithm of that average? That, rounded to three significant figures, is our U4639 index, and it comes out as 1.51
